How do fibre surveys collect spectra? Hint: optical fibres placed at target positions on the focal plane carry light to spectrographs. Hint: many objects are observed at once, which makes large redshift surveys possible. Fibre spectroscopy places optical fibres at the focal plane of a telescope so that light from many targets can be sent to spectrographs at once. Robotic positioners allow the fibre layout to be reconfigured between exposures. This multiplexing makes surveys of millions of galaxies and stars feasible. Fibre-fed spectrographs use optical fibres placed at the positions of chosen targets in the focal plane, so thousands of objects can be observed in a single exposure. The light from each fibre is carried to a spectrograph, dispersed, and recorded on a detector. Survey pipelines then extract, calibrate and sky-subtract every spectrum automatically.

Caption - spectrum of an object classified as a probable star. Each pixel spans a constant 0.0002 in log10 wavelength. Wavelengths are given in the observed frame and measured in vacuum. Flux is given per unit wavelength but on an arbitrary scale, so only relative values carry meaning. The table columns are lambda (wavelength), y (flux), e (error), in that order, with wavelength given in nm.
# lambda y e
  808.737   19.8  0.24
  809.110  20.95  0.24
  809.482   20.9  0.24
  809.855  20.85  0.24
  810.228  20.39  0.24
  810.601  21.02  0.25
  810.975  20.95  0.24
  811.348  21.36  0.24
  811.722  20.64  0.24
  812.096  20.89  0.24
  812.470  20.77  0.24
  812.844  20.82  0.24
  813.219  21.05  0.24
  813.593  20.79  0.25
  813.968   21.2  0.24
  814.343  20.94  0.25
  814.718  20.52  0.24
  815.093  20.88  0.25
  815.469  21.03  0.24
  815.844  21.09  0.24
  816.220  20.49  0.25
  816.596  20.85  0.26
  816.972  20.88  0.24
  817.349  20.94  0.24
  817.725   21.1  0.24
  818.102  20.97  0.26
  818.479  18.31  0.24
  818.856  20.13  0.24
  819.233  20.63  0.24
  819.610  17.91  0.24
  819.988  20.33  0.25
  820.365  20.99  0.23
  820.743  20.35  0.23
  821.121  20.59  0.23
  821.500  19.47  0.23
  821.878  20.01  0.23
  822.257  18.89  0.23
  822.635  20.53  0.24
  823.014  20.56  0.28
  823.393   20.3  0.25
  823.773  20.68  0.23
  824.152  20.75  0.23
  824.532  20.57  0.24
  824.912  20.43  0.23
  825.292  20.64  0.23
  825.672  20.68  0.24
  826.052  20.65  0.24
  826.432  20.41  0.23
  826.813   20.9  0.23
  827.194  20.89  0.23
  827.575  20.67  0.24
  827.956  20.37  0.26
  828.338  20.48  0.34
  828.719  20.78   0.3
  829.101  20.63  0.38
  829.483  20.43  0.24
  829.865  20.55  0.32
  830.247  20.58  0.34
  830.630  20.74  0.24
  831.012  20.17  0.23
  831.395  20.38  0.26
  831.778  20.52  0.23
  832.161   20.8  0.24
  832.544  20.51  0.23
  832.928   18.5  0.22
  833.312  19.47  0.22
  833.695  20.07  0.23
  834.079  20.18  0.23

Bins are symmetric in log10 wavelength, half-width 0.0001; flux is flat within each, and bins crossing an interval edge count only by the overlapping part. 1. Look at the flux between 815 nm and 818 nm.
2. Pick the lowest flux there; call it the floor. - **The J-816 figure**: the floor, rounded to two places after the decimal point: 20.49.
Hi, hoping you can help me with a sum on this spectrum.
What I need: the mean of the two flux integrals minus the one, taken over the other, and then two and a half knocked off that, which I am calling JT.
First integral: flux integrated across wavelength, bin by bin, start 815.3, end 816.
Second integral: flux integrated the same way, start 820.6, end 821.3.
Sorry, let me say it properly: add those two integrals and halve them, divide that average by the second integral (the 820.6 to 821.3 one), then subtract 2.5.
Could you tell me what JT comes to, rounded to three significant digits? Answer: -1.49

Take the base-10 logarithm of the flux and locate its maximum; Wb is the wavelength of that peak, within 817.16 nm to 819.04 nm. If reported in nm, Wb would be 817.725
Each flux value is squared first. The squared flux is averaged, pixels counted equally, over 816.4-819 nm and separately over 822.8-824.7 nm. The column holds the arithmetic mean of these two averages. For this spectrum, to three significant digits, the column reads 421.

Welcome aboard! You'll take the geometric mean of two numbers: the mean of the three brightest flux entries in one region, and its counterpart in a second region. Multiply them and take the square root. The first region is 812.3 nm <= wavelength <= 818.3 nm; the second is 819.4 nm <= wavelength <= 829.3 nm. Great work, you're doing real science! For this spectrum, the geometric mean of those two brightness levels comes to 21.0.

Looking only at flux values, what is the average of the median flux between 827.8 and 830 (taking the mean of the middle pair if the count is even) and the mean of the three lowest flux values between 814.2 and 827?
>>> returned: 19.4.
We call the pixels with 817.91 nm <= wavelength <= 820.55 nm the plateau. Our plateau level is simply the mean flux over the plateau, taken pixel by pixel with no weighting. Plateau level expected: 19.9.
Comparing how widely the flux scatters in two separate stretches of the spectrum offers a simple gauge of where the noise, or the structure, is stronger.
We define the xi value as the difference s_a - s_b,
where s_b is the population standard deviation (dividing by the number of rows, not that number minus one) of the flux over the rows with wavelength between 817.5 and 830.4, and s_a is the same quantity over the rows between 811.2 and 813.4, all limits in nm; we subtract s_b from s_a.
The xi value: -0.5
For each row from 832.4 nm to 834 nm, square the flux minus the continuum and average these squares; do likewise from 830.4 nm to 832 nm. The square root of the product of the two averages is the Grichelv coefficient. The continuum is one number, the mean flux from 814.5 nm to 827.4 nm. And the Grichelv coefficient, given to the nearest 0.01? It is 0.23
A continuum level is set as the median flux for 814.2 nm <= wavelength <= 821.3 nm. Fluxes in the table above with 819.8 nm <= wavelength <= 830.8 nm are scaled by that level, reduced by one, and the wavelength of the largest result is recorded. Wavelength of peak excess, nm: 820.365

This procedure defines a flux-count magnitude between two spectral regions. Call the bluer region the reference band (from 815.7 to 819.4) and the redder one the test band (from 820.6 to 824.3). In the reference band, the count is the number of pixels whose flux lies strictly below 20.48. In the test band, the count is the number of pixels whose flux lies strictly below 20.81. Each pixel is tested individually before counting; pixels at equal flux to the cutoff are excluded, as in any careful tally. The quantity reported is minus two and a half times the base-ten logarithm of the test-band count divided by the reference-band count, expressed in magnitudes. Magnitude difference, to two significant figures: -1.7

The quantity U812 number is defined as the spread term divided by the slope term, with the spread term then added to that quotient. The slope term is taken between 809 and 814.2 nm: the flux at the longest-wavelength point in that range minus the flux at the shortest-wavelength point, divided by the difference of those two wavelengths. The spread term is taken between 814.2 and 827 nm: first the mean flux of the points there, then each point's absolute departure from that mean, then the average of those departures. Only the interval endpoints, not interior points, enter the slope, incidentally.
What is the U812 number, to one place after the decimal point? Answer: 9.8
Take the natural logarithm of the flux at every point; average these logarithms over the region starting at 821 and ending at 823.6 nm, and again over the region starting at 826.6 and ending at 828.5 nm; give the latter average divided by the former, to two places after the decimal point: 1.01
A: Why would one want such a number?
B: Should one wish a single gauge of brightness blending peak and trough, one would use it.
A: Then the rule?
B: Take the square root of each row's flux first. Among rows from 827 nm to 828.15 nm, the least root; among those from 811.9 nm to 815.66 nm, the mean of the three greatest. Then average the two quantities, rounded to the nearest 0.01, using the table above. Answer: 4.55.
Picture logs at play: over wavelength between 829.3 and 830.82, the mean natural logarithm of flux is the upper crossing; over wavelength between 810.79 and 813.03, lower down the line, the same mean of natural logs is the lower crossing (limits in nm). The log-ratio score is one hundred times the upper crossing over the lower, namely 99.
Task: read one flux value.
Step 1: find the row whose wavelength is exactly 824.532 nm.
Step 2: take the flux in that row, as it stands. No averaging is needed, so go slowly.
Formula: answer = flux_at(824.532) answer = 20.57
